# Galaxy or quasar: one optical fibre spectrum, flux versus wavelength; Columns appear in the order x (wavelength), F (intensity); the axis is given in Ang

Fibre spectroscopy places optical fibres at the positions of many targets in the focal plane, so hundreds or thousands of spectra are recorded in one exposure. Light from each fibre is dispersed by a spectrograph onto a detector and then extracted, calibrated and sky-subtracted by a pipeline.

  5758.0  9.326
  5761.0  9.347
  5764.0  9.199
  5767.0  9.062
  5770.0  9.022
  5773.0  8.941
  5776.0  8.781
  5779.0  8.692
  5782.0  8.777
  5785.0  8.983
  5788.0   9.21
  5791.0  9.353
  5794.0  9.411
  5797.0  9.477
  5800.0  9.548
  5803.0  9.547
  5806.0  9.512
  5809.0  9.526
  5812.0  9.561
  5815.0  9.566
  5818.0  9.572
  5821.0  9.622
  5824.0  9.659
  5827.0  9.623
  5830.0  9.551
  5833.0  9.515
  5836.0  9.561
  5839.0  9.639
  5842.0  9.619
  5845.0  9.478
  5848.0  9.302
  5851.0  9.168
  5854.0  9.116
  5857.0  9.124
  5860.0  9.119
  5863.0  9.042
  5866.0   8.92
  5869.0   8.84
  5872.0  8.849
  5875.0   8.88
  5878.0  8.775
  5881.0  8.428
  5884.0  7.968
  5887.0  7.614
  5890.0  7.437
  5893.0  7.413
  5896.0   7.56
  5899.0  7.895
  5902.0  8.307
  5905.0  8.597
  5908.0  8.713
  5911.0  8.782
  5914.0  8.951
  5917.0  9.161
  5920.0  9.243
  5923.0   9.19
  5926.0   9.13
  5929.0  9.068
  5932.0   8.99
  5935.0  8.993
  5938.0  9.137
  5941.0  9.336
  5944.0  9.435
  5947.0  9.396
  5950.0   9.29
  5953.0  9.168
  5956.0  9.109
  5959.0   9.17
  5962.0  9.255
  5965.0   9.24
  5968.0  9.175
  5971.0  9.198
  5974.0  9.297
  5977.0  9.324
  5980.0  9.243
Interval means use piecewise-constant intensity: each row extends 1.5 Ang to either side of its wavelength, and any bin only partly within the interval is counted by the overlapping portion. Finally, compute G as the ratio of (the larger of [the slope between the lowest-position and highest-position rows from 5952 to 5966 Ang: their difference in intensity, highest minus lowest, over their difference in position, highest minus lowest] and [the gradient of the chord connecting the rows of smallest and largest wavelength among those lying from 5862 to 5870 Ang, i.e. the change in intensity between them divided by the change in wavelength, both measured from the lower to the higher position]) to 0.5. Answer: 0.01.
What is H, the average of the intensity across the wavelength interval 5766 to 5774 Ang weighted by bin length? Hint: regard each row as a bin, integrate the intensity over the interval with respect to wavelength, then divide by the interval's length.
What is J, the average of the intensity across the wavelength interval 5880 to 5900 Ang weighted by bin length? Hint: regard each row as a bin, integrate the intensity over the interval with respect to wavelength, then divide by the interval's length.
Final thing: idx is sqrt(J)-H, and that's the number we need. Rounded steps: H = 9.01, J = 7.74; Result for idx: -6.23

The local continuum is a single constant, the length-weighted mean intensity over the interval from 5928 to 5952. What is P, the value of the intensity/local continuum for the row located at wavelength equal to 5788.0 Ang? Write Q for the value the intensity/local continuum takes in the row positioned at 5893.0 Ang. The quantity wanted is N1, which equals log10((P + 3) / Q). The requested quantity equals 0.696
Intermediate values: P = 1.00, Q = 0.81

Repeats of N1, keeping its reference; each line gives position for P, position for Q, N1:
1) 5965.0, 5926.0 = 0.606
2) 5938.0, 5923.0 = 0.602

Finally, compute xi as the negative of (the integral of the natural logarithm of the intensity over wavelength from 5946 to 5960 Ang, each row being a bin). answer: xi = -31.1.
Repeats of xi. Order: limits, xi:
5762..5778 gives -35.2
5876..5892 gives -33.3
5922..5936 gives -30.9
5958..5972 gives -31.1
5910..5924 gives -30.9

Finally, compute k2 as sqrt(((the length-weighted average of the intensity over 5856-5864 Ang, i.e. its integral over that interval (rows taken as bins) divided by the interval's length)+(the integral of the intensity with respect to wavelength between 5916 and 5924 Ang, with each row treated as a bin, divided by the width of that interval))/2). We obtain 3.02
